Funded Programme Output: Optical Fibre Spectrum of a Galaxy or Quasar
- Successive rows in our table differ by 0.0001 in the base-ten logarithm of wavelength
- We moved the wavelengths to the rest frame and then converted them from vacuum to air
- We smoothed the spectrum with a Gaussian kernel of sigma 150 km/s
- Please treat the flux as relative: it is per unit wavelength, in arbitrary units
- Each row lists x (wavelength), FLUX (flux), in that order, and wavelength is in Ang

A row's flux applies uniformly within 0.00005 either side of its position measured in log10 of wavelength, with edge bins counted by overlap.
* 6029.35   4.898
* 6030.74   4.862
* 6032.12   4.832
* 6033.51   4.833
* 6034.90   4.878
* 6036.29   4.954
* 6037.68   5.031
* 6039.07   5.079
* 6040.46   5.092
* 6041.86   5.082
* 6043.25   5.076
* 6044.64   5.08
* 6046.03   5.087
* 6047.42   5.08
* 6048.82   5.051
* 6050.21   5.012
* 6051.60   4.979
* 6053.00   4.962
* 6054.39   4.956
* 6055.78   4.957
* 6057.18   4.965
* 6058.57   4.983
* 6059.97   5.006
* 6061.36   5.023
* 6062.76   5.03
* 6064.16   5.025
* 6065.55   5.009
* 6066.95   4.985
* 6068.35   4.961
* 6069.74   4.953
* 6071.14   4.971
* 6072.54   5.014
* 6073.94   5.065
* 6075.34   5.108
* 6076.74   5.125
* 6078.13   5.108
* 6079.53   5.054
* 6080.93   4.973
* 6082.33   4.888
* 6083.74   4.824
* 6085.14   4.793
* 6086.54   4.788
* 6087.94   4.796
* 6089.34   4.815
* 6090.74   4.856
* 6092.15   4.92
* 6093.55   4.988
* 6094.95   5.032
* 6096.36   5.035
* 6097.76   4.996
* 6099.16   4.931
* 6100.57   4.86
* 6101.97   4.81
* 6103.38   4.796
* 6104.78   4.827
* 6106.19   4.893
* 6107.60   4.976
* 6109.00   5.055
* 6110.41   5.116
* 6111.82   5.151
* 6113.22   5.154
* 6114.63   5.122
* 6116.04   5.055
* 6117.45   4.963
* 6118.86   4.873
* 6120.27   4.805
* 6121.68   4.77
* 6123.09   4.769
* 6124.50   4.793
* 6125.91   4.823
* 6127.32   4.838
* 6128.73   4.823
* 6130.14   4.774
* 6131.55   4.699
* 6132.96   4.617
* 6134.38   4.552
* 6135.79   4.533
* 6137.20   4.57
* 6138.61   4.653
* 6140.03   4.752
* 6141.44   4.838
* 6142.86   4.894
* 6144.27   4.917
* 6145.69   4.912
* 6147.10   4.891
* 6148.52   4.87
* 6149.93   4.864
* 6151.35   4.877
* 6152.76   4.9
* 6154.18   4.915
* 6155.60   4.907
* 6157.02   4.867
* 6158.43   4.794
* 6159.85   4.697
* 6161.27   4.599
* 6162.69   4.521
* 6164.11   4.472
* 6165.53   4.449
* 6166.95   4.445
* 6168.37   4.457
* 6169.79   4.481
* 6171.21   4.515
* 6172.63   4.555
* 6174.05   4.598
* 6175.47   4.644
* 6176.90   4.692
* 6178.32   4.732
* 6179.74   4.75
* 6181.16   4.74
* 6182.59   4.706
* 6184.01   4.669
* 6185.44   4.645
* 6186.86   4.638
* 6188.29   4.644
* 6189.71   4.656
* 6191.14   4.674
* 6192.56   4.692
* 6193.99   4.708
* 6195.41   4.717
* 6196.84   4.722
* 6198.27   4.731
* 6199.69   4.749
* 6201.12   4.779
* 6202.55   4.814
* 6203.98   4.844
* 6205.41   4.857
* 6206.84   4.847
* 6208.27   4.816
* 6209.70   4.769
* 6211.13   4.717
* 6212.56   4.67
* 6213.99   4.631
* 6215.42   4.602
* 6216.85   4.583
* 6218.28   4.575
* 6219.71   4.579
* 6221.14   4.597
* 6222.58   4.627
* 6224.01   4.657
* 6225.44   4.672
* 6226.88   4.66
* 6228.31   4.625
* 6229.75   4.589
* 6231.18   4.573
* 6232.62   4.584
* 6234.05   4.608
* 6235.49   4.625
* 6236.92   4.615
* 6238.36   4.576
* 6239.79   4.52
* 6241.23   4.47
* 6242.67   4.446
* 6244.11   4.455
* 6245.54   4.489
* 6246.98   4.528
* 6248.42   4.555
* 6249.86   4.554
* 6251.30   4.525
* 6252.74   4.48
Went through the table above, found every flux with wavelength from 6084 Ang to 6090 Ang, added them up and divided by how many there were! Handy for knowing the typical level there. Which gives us 4.80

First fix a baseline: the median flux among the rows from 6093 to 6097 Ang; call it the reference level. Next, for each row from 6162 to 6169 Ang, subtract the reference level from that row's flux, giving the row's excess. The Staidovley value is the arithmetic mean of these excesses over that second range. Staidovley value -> -0.56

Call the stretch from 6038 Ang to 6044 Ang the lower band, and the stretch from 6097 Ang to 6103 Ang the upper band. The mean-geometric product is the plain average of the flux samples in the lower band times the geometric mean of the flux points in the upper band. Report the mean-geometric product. 24.9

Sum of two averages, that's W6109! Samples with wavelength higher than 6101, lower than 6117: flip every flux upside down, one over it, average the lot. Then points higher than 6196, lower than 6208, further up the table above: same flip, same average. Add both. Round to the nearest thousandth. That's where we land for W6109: 0.409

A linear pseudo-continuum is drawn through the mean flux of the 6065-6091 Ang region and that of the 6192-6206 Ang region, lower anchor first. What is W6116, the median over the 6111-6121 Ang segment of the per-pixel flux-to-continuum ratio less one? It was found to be 0.03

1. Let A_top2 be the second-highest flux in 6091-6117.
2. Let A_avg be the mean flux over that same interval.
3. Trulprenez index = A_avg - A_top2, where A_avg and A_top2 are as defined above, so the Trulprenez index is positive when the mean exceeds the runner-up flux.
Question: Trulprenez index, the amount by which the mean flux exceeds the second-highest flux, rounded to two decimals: -0.17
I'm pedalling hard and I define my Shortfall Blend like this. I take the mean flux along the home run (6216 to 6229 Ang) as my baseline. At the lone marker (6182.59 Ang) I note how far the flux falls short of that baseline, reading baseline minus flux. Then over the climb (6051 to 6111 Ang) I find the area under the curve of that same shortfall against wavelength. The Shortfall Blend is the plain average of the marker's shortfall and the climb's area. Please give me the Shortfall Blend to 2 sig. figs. -10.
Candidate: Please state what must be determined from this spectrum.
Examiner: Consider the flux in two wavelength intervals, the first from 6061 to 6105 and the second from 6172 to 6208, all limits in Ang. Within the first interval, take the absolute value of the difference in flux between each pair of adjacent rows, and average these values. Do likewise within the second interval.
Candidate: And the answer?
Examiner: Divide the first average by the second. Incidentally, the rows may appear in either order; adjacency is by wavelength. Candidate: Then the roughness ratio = 1.6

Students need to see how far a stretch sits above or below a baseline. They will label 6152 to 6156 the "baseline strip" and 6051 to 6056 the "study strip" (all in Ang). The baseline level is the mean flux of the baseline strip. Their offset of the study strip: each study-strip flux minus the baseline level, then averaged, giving 0.06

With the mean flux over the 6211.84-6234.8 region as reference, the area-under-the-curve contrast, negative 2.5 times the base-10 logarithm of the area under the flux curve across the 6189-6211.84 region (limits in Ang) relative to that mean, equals -3.43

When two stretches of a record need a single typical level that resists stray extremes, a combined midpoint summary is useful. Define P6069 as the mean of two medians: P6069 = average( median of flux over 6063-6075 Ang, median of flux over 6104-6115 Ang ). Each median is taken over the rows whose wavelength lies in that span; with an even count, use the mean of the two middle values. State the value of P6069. 5.04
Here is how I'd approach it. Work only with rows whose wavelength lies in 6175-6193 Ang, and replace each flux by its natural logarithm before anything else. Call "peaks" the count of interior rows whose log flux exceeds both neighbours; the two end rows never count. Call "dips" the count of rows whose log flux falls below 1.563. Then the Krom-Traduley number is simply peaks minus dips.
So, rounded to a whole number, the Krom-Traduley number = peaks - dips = -12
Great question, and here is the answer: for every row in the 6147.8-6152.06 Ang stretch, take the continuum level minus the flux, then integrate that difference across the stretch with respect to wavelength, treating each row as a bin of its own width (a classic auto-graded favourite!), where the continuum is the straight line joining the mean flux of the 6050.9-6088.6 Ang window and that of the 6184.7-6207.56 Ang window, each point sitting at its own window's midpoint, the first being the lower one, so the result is -0.2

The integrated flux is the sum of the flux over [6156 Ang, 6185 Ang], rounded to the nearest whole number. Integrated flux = 92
